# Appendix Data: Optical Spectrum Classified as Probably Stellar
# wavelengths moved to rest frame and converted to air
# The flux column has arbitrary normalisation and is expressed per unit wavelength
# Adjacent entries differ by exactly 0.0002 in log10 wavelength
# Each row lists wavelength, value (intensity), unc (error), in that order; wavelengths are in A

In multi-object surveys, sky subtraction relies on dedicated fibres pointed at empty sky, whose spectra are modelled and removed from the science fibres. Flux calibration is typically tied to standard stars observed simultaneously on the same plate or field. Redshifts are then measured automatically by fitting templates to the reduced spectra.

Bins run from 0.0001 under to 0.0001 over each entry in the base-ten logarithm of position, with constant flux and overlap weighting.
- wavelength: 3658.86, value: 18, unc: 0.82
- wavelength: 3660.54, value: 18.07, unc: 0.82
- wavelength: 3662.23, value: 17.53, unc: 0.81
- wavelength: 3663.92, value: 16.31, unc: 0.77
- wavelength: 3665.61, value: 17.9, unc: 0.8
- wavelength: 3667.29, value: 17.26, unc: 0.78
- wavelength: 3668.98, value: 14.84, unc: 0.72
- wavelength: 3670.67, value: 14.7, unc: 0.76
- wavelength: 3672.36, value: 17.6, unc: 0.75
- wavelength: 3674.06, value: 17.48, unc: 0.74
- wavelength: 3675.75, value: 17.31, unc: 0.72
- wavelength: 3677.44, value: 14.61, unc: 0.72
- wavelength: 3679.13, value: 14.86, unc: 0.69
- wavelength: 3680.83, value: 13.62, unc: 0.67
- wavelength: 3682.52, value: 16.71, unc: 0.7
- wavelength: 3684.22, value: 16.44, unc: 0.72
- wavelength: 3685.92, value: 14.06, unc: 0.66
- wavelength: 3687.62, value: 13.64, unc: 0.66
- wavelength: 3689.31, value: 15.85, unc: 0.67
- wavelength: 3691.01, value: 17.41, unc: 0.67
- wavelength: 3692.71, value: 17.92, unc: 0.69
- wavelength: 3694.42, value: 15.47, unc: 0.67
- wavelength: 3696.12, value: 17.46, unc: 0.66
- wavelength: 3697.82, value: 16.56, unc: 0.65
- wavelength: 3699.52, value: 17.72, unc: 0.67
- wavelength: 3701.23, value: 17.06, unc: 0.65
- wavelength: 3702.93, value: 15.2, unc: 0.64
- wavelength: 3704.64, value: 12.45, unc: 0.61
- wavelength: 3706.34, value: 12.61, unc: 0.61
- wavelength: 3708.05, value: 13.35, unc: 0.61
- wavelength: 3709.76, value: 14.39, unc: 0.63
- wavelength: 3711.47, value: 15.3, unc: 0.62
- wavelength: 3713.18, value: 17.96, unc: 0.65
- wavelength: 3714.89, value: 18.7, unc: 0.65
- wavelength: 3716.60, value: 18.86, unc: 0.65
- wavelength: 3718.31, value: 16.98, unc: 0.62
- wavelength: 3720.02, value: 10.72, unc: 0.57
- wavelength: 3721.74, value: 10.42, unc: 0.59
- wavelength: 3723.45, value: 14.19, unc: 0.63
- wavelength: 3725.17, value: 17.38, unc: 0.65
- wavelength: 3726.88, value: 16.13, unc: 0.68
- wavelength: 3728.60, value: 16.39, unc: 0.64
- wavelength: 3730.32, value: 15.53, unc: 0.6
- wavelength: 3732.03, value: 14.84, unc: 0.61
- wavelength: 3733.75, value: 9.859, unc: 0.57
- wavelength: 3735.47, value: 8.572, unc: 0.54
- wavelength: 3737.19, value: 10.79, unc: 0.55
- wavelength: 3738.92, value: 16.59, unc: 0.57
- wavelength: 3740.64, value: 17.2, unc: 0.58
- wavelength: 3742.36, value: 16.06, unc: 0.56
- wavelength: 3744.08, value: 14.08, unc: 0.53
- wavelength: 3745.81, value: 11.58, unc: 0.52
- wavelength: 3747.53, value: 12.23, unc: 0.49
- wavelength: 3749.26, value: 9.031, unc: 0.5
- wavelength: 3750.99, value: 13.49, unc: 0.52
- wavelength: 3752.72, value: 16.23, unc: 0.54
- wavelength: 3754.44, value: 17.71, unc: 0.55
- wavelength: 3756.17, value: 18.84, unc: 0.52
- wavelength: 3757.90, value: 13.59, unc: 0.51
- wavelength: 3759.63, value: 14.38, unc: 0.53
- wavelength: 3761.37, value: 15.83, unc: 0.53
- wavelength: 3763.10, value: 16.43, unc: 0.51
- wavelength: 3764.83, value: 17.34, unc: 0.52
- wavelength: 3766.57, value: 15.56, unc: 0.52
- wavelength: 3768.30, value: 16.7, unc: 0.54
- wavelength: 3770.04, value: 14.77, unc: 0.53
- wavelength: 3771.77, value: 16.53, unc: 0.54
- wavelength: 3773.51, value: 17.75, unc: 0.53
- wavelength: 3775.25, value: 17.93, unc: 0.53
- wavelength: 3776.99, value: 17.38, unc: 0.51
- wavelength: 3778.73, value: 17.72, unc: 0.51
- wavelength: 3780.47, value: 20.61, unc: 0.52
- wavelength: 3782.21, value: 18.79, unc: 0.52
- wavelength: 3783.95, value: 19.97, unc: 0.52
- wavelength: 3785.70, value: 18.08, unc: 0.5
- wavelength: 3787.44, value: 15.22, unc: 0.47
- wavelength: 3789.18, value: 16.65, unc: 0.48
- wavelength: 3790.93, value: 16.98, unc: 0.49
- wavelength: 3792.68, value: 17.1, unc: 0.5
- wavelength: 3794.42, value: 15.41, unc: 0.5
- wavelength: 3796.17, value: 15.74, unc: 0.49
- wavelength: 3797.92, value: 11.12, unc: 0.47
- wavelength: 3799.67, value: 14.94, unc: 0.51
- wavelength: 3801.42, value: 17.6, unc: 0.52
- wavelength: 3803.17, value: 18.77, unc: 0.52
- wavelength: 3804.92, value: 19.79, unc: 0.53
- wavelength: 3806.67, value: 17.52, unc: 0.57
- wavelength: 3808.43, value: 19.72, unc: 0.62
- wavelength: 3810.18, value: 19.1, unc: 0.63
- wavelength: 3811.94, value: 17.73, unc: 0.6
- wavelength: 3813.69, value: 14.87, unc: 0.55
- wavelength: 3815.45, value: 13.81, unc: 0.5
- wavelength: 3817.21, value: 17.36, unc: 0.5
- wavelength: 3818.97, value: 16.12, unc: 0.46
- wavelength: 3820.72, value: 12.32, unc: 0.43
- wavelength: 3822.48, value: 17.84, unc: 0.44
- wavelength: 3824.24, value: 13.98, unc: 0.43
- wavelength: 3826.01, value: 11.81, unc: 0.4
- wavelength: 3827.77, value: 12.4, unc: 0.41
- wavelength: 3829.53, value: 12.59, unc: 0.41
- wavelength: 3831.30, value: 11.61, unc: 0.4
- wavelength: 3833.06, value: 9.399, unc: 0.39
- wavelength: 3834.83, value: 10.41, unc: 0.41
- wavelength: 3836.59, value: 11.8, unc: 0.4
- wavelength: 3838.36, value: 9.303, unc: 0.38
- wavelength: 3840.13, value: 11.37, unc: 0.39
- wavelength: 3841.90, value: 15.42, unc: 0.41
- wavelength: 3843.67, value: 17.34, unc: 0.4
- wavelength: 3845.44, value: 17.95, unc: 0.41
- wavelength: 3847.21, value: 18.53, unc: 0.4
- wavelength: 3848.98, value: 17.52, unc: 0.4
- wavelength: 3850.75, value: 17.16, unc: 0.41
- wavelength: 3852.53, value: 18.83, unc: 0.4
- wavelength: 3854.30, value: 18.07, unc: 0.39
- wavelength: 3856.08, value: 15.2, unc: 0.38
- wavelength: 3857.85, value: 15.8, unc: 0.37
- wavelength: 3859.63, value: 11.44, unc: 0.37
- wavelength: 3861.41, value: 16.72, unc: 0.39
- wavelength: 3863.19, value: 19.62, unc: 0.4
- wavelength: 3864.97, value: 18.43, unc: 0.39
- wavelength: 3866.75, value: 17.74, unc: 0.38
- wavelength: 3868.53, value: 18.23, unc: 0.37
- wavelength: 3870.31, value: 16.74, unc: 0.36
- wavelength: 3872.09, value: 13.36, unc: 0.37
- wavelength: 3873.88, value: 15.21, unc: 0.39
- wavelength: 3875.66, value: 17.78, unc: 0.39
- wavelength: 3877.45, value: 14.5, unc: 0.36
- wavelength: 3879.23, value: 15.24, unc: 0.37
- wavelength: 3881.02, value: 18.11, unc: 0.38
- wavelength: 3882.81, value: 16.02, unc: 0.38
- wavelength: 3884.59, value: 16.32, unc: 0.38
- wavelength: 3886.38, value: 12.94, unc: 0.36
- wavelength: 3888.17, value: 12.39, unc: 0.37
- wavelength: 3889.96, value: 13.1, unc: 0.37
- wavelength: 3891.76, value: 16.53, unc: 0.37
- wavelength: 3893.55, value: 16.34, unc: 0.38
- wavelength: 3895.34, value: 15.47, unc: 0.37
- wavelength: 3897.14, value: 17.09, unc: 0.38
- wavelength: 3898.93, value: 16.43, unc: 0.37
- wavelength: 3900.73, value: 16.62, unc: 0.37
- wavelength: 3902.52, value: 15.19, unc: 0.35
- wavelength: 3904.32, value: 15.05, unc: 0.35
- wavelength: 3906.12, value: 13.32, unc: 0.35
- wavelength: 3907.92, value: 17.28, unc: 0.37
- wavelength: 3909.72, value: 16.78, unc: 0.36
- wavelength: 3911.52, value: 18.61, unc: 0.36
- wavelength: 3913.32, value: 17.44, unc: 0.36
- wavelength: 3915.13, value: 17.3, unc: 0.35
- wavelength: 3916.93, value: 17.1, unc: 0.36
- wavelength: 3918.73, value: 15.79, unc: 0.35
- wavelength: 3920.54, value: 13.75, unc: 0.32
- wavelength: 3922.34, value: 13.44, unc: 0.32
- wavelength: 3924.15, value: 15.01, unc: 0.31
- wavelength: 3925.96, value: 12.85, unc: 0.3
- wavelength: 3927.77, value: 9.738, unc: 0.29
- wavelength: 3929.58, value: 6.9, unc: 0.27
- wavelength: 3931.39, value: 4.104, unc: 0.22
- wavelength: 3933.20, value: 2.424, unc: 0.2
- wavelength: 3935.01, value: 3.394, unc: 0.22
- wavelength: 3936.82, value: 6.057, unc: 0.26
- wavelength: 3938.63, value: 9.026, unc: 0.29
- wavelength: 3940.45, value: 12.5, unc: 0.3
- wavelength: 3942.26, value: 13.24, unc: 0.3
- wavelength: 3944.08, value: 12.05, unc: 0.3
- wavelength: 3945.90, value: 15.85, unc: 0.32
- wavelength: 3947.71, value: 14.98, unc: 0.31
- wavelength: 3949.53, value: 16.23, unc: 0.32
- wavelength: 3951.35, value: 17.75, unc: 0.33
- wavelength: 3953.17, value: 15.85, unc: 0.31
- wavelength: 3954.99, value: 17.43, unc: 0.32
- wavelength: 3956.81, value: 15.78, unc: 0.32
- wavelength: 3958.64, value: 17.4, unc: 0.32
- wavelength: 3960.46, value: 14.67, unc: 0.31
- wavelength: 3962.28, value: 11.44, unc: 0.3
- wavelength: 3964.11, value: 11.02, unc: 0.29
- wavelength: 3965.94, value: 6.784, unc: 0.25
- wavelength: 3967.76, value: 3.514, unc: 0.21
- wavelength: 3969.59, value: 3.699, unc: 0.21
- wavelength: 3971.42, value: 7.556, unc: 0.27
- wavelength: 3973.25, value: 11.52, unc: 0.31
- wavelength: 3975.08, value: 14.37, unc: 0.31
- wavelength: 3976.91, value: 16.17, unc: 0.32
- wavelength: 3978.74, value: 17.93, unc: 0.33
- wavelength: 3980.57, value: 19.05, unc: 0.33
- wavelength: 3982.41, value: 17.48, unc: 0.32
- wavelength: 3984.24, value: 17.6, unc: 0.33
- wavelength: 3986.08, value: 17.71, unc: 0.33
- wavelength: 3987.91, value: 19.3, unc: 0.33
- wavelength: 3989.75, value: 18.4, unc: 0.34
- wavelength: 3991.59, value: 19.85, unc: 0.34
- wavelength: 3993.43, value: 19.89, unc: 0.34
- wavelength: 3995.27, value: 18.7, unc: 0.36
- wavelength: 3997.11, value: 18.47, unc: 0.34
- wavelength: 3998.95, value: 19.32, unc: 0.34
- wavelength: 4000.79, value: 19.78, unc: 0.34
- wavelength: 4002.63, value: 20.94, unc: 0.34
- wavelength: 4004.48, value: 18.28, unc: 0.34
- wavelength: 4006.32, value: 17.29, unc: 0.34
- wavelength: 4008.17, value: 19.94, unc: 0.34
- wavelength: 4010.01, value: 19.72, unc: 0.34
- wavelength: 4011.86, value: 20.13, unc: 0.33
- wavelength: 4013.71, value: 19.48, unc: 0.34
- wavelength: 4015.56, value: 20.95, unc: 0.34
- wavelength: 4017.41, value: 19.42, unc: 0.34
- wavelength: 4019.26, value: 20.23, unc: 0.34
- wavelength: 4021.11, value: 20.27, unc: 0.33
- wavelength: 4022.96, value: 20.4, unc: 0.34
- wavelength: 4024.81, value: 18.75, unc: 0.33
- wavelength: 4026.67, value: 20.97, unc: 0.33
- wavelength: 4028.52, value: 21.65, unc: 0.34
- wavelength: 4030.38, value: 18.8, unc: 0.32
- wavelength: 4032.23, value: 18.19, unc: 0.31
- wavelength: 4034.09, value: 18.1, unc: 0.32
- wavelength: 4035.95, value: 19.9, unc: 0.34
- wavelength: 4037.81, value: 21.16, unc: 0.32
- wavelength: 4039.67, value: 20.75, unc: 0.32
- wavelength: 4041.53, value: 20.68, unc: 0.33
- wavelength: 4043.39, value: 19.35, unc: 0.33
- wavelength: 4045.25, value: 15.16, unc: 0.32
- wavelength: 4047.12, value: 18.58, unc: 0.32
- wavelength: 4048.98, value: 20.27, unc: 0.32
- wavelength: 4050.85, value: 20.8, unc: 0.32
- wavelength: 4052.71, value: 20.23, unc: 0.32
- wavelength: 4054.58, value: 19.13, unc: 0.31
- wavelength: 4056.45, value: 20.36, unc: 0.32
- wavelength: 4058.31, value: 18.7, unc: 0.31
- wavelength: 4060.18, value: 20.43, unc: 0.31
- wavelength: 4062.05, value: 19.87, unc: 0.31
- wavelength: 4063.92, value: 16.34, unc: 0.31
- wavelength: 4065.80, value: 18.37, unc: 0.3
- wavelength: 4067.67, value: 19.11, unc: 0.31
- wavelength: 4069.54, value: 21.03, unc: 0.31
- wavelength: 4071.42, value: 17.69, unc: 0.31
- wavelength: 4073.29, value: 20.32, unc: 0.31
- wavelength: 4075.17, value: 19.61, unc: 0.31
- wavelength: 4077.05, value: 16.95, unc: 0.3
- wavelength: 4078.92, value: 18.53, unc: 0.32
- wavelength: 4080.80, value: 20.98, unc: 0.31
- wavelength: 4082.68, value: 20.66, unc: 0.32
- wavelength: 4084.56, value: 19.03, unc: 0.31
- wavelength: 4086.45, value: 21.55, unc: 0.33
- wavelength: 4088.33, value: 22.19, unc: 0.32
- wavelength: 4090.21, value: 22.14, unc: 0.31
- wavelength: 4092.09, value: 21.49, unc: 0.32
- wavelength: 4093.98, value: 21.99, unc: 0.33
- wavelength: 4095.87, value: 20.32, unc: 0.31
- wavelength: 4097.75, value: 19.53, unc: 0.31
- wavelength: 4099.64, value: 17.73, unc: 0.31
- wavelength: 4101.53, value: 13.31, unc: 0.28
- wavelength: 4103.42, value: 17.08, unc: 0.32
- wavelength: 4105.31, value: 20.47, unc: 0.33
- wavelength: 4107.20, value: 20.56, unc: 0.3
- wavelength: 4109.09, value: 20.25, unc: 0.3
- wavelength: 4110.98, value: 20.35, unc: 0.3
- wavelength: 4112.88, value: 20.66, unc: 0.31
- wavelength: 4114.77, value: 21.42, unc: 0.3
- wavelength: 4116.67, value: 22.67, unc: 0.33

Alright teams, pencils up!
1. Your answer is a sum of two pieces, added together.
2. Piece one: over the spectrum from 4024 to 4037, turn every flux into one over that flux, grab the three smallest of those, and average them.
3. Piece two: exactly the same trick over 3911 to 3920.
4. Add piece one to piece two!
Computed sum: 0.104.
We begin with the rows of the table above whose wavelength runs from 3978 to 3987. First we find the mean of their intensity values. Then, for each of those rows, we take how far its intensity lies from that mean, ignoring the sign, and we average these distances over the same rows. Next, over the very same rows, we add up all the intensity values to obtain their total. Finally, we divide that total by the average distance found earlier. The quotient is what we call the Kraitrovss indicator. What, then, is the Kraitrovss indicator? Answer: 205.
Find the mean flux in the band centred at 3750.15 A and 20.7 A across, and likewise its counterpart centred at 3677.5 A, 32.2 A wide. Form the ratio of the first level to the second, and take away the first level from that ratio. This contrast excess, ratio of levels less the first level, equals -13.6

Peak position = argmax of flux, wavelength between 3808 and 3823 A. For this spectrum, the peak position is 3808.43 A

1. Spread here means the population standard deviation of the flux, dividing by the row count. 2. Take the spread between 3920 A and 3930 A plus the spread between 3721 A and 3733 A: 4.9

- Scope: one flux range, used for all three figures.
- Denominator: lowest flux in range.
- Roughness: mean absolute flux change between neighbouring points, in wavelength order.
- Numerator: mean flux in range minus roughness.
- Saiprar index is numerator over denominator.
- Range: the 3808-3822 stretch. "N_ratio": 1.16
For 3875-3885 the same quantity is 1.00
